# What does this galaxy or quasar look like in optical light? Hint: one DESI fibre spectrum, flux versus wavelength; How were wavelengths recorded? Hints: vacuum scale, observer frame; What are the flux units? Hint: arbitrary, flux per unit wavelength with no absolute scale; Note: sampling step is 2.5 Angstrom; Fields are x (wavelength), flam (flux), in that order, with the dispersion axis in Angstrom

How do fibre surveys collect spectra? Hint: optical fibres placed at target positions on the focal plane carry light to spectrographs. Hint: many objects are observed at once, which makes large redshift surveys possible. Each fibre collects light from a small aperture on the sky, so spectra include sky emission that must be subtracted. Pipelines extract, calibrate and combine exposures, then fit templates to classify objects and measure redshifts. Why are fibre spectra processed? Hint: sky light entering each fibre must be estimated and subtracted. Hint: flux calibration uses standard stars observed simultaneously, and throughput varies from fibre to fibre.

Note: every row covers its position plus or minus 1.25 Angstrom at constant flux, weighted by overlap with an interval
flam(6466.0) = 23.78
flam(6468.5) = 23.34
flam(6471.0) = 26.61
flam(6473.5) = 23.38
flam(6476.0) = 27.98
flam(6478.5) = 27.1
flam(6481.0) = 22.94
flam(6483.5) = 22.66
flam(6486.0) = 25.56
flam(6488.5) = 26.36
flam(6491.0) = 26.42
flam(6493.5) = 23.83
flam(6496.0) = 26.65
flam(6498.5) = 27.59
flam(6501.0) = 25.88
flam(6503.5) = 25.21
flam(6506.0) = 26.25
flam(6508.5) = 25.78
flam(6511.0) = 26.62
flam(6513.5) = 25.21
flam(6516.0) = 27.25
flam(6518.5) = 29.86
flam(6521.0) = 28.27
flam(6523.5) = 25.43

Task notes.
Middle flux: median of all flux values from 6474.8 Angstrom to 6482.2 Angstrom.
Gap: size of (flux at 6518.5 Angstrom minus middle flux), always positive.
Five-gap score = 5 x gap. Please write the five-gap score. 14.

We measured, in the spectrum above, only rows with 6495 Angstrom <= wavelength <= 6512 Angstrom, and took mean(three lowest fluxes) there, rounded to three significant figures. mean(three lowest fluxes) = 25.6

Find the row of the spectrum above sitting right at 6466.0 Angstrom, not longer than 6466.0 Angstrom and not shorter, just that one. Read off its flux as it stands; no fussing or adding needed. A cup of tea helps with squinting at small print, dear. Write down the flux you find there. 23.78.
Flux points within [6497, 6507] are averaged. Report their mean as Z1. 26.2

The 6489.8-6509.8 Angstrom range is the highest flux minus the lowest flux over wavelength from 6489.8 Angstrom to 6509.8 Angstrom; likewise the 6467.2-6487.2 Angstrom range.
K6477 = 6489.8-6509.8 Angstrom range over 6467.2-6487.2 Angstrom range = 0.71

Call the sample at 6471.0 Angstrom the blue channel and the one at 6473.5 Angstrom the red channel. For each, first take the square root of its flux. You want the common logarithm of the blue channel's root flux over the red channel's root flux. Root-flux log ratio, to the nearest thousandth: 0.028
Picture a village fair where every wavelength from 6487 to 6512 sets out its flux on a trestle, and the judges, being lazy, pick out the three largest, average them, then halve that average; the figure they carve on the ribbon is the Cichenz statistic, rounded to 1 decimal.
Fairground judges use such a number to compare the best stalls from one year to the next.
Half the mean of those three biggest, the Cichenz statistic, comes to 13.5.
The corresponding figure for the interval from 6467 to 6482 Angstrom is 13.6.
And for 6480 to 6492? 13.1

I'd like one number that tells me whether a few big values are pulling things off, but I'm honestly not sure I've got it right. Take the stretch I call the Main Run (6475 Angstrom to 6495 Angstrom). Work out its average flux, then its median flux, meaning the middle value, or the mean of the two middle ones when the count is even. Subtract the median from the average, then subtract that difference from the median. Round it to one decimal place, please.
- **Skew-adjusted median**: 26.6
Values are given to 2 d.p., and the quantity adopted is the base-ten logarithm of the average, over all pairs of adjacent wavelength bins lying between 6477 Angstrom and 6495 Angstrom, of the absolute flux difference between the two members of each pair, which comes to 0.25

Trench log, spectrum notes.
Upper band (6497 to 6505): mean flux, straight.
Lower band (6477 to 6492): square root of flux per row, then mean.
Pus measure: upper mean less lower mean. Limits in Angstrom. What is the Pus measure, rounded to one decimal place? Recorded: 21.2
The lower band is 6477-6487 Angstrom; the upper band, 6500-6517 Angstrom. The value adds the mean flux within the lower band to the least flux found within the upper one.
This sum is 49.8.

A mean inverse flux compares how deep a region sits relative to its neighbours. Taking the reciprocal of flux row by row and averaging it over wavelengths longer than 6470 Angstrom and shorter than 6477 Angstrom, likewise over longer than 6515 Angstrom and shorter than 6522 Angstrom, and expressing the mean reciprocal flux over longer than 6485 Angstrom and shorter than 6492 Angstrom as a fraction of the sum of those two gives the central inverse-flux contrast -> 0.518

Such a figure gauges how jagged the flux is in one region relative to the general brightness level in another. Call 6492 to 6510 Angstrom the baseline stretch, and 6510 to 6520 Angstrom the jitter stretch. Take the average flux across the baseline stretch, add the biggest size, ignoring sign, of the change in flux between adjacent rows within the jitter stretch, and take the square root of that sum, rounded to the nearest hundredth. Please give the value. 5.34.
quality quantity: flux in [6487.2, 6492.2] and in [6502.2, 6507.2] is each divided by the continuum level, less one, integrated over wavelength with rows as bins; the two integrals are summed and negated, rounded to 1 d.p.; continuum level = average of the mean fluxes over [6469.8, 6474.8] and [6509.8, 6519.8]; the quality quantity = 0.0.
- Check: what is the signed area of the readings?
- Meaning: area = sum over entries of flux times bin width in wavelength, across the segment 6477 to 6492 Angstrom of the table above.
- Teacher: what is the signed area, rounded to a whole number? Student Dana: 378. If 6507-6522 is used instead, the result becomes 407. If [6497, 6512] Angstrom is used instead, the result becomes 393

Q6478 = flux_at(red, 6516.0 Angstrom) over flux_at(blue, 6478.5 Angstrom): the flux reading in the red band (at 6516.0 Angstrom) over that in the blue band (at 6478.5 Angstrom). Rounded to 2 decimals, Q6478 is 1.01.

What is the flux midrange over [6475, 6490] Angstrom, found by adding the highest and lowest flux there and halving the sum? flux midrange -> 25.3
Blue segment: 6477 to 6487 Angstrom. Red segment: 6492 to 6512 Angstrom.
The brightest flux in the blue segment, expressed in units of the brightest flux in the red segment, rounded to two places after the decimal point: 0.98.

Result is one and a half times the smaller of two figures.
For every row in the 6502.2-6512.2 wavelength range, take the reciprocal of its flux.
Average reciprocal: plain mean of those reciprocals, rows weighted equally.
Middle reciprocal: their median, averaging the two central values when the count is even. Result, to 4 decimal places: 0.0577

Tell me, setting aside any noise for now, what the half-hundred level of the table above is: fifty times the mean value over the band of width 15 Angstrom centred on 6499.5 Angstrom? 1295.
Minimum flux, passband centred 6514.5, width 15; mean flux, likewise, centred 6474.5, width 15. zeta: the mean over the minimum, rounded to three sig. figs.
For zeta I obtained 1.00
